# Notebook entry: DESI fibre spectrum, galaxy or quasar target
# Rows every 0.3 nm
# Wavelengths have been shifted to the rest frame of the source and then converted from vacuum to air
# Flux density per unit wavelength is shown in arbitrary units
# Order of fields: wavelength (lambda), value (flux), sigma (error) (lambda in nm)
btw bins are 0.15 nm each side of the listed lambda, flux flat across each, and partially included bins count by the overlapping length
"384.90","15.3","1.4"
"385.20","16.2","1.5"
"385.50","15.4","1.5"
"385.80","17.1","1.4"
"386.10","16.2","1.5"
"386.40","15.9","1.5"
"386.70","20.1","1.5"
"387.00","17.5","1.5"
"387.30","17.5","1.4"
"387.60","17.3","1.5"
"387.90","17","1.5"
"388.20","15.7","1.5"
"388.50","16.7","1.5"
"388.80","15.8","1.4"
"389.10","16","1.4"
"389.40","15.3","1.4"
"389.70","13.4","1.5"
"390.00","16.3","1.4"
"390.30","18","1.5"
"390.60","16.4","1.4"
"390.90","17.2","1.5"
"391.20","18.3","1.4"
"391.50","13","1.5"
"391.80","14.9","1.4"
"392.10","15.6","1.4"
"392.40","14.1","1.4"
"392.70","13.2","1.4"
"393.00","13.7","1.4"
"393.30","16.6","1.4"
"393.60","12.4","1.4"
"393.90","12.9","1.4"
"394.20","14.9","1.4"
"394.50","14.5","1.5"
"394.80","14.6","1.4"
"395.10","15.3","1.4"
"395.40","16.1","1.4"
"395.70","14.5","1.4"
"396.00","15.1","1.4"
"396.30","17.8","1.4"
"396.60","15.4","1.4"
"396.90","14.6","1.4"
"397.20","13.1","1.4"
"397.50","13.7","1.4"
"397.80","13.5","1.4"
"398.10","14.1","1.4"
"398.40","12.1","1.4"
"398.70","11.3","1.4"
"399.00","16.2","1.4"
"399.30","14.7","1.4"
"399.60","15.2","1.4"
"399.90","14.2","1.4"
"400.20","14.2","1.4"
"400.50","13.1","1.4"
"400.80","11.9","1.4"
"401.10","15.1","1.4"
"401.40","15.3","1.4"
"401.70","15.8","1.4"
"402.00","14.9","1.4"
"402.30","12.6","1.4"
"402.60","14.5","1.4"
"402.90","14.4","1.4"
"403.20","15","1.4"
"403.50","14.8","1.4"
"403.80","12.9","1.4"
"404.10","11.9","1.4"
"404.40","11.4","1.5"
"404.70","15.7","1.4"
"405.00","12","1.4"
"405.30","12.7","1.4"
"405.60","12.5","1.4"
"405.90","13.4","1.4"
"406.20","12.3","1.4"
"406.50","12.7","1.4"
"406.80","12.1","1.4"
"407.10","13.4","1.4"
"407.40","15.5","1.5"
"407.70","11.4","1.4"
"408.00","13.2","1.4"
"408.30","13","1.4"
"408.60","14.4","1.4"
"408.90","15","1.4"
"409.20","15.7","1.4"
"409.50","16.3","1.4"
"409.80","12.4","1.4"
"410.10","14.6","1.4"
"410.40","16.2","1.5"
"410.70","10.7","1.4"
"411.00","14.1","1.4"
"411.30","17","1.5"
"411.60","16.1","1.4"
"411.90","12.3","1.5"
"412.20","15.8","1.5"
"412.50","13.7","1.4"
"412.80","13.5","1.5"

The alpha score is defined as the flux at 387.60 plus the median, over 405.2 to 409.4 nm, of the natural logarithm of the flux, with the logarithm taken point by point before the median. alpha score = 19.9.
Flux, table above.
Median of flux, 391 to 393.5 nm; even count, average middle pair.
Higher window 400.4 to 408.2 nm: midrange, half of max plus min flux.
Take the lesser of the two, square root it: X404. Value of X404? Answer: 3.69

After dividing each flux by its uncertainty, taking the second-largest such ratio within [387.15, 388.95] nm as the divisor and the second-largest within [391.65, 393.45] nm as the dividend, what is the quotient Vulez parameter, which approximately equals 0.97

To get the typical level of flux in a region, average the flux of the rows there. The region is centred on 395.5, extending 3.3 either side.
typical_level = 14.3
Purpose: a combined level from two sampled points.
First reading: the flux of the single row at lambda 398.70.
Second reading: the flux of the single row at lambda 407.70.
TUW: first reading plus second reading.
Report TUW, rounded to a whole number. 23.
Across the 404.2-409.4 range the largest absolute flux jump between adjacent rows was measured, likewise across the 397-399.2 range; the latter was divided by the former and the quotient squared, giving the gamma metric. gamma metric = 1.3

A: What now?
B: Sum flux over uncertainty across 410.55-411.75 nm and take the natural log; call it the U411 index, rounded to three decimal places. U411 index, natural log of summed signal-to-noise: 3.702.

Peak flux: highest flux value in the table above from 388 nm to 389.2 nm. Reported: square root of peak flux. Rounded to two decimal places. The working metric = 4.09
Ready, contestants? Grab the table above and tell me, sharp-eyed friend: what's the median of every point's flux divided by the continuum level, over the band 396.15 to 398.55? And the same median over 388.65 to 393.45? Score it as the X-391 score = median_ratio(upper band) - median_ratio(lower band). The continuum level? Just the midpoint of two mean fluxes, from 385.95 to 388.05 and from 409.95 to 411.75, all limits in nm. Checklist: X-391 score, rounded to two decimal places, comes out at -0.11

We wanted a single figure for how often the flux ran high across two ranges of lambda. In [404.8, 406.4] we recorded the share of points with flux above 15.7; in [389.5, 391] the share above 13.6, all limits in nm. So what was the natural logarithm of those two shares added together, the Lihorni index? -0.22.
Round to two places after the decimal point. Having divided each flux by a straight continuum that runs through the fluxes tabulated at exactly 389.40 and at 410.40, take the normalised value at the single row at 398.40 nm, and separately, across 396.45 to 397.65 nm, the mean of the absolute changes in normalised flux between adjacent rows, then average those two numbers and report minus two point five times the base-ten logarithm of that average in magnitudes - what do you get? 0.95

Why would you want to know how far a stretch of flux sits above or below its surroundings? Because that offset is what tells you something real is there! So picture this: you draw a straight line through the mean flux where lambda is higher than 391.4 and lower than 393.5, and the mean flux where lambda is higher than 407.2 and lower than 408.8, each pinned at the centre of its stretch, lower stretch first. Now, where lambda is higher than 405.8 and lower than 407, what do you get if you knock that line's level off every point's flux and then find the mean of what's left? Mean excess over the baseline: -1.0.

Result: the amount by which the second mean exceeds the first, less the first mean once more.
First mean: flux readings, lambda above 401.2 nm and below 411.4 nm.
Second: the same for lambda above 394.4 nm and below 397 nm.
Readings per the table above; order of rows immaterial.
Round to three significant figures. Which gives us -12.3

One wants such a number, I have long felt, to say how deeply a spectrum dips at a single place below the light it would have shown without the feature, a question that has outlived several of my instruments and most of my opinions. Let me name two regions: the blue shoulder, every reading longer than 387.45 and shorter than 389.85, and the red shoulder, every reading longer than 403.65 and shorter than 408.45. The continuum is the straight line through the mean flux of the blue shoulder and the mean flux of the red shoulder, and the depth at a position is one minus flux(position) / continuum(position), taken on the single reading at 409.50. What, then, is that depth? -0.3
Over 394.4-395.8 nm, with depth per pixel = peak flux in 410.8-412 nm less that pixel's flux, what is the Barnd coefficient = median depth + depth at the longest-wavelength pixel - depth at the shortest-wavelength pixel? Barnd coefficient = 2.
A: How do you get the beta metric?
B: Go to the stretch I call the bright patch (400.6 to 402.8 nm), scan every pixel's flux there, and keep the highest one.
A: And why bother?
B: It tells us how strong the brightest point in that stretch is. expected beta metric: 15.8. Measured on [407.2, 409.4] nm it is 15.7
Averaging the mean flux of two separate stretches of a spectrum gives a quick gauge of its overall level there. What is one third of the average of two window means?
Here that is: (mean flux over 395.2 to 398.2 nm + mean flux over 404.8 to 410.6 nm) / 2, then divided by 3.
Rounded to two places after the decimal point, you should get 4.74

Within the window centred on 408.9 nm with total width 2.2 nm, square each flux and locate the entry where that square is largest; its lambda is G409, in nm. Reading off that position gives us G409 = 409.50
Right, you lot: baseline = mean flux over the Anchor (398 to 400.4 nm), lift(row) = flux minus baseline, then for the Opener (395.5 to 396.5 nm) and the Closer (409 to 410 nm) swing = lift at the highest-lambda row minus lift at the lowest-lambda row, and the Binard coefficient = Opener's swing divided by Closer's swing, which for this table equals -1.0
